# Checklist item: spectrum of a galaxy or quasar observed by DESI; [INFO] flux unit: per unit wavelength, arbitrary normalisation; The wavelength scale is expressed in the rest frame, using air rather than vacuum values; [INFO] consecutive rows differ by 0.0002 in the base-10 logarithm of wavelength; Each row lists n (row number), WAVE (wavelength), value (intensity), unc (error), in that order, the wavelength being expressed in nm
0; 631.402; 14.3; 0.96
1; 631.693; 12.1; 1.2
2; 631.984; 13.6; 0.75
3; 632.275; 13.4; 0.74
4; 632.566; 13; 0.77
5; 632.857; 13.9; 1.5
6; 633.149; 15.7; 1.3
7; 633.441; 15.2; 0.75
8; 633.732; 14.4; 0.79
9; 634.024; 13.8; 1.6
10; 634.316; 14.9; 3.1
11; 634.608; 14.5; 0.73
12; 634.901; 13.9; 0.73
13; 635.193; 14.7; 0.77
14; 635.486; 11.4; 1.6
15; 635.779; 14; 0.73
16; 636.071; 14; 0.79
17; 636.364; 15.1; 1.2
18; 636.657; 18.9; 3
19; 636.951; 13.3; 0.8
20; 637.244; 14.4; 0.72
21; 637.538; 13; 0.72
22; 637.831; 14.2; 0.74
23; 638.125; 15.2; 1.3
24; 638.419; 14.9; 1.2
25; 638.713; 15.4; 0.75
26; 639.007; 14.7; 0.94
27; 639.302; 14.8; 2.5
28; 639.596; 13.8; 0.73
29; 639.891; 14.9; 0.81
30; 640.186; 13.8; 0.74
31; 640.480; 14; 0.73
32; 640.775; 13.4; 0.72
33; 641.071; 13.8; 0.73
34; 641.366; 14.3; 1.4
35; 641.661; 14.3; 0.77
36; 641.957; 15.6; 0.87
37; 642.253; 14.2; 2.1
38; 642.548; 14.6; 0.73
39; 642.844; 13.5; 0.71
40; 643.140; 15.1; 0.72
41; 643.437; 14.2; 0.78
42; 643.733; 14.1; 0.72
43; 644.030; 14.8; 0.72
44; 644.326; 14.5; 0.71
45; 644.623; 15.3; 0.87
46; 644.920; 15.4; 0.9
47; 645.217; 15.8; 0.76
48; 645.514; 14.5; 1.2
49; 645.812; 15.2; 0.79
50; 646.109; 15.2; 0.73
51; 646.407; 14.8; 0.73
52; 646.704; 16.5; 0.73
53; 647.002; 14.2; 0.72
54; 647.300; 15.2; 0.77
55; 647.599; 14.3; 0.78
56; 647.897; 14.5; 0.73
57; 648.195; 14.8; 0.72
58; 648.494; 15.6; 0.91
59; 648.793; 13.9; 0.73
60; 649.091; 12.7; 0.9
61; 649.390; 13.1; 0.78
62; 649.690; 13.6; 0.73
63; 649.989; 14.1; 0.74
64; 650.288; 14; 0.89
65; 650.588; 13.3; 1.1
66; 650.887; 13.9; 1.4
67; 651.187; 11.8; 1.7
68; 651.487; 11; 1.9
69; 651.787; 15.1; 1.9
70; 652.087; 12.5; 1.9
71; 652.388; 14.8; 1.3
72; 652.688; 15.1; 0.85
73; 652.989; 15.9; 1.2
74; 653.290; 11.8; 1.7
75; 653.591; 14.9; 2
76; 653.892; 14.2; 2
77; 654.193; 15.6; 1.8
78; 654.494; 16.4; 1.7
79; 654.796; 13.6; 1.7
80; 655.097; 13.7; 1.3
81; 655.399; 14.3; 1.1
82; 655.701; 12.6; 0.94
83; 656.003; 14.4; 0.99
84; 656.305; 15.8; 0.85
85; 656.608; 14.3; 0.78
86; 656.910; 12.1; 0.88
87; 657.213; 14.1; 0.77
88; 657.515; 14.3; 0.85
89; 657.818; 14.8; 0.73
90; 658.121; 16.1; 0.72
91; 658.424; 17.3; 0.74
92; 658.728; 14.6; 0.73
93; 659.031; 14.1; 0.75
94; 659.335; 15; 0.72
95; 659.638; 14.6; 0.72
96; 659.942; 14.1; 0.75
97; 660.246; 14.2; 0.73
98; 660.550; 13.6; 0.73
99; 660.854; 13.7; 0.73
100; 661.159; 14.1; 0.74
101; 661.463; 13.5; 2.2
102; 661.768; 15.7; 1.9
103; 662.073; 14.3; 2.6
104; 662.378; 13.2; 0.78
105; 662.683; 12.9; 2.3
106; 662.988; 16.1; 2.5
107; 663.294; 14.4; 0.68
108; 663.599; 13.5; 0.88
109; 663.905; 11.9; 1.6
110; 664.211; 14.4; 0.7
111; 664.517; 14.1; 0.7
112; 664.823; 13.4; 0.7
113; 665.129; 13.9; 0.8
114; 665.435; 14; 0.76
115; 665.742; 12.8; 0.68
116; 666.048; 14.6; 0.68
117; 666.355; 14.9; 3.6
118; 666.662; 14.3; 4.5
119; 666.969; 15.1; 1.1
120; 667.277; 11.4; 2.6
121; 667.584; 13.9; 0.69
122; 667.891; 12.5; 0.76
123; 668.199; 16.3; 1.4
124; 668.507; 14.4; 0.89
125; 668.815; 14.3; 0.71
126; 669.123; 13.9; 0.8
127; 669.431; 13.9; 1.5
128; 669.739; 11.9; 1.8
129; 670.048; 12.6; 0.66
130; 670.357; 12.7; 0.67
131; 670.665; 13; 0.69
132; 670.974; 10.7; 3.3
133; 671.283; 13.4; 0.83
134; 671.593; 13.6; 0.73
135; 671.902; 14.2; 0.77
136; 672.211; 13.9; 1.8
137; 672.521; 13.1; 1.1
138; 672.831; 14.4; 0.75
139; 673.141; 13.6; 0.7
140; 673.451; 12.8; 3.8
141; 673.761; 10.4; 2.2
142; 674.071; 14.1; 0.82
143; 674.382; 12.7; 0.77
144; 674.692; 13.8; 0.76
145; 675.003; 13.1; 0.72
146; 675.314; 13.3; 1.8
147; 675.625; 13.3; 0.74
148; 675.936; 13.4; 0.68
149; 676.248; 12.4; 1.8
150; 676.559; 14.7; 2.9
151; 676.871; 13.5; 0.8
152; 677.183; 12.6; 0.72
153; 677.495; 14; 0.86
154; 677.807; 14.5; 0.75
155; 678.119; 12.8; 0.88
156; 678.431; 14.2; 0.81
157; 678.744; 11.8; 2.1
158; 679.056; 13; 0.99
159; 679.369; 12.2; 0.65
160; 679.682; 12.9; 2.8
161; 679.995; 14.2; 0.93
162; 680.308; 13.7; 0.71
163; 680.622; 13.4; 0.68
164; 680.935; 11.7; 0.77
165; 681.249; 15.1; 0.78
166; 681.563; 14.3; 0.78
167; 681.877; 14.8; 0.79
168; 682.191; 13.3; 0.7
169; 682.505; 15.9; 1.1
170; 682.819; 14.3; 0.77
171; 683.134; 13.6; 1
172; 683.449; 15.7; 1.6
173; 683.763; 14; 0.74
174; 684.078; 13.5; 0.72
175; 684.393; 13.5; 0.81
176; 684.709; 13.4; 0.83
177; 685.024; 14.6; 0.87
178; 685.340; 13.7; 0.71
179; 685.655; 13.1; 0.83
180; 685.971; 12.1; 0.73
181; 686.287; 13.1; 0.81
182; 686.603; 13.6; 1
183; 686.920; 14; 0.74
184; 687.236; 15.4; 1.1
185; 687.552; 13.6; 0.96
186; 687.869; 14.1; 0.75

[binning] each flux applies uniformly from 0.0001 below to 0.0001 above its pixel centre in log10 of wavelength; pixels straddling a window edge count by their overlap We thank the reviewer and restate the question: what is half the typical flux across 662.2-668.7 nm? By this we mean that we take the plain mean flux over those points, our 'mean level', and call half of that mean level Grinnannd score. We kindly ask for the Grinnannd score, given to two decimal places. 6.95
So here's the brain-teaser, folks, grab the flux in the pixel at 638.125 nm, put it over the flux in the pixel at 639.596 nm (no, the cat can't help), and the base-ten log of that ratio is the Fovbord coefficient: 0.042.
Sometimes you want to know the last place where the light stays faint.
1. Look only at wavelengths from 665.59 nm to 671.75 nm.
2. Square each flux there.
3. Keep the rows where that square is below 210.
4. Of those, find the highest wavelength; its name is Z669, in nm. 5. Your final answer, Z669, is 671.593 nm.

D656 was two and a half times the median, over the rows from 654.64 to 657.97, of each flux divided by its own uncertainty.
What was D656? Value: 36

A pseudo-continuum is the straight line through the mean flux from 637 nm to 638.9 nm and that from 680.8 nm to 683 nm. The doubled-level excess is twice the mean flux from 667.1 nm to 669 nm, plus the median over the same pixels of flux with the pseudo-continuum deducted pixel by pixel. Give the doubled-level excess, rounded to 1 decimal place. 27.4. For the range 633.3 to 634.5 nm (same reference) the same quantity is 29.3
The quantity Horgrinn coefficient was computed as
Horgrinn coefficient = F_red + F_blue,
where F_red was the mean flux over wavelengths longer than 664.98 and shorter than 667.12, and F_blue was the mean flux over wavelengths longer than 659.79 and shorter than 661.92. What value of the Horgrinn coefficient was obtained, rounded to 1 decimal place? 28.4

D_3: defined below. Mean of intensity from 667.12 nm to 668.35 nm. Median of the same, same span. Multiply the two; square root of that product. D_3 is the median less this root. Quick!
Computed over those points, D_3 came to -0.16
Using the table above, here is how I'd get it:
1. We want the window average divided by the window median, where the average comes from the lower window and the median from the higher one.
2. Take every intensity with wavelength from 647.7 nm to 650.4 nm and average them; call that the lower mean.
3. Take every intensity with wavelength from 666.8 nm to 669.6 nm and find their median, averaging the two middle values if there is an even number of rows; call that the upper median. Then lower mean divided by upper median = 1.01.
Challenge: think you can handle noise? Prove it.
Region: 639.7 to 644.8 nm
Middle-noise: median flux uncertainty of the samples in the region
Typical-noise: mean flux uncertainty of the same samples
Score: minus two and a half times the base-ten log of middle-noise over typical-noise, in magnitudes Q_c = 0.19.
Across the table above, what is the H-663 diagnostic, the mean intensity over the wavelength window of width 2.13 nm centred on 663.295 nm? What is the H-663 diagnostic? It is 13.8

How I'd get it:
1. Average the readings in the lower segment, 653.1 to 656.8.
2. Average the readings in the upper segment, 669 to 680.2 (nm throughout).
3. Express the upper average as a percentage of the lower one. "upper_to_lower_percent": 92.2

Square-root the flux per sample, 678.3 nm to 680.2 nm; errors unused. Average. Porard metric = 3.61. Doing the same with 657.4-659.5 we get 3.89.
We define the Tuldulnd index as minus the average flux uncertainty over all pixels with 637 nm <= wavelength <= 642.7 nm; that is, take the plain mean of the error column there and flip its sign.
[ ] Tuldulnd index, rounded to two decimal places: -1.01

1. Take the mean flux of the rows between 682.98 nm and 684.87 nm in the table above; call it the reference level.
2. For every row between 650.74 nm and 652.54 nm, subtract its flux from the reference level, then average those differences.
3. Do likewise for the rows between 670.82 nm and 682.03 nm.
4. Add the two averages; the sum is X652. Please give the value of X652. 1.4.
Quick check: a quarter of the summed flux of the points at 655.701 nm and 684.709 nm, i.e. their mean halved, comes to 6.50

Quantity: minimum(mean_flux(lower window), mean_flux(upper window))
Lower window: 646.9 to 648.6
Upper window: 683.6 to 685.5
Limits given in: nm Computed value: 13.8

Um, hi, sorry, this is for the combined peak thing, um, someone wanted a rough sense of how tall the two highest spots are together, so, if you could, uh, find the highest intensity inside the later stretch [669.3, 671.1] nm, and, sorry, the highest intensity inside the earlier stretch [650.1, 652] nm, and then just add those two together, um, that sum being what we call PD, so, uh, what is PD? 29.0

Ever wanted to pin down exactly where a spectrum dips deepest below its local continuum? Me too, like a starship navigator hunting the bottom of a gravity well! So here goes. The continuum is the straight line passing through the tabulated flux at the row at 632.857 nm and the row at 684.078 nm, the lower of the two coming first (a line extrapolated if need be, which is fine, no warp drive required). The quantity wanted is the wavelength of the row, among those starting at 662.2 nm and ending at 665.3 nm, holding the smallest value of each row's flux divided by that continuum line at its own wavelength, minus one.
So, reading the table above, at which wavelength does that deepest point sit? 663.905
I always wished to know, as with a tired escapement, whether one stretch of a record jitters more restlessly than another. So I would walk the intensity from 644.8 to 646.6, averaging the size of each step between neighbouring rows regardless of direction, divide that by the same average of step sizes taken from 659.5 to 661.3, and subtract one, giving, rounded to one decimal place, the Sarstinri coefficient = 0.6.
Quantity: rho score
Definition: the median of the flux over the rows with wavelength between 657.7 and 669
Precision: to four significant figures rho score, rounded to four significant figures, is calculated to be 14.20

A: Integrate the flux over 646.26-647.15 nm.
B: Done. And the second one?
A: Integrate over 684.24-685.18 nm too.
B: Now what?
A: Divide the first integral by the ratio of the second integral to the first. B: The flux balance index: 14.0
